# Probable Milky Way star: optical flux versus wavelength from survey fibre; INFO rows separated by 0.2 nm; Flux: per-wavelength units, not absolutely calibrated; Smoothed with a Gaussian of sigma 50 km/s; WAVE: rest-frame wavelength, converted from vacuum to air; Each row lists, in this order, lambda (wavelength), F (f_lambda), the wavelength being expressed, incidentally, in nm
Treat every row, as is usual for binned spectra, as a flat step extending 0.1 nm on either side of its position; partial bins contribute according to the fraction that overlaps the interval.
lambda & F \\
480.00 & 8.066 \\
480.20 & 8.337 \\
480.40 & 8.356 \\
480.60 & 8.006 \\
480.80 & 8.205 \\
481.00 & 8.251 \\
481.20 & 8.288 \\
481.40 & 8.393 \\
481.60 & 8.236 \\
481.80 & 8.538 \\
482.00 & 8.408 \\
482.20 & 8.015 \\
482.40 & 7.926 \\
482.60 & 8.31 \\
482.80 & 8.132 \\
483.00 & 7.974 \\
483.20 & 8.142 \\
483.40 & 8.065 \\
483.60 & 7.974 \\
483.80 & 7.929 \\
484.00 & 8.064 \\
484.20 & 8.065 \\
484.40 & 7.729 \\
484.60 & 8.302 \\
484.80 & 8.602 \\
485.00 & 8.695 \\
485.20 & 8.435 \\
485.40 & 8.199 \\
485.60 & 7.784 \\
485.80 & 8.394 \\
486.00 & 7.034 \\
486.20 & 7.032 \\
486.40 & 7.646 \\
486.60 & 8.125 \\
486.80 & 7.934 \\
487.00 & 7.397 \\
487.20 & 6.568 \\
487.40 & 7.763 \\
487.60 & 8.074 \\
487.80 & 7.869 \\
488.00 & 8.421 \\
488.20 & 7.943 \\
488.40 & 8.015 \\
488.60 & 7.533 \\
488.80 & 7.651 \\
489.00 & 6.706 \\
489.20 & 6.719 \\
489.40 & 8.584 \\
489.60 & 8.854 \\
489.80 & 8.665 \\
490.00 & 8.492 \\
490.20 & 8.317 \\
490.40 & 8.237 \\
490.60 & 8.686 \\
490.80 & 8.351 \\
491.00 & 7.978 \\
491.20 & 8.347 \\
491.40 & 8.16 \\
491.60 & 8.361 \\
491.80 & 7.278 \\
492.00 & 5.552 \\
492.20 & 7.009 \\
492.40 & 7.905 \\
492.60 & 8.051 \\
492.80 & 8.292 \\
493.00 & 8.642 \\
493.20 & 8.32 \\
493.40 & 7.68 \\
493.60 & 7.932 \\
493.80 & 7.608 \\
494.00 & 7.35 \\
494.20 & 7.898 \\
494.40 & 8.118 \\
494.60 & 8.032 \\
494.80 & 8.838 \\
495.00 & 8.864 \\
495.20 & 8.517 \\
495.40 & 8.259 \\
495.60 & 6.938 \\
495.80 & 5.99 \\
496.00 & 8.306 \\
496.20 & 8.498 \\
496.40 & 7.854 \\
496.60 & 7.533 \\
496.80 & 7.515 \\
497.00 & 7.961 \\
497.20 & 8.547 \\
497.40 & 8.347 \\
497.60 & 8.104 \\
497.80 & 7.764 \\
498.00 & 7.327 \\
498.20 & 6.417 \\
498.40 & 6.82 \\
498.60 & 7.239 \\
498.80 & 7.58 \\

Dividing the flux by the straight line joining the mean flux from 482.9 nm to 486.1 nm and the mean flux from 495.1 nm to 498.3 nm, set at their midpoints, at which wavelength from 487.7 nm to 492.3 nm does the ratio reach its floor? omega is 492.00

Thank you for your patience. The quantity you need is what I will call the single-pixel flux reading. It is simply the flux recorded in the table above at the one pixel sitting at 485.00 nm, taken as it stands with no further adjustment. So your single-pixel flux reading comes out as 8.695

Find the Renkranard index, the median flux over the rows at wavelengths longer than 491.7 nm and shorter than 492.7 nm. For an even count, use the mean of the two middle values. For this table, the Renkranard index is 7.28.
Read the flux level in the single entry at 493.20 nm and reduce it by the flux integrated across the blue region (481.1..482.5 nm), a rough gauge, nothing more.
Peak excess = -3.2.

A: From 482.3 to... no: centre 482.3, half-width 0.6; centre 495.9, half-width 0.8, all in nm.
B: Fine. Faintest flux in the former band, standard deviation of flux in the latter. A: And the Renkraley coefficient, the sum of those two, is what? 8.8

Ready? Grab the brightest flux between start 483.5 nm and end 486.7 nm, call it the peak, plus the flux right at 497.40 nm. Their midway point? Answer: 8.52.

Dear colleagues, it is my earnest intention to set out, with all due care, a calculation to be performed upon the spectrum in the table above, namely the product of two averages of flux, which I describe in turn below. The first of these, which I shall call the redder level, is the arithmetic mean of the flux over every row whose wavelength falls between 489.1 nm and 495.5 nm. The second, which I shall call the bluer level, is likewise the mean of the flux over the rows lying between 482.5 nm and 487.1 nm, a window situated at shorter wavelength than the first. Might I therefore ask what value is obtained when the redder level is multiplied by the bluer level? 64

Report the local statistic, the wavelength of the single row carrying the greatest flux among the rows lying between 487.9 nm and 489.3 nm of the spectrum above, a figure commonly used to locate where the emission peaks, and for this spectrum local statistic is 488.00 nm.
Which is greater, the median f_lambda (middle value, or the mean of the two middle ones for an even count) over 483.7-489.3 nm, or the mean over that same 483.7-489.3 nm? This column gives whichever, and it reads 7.93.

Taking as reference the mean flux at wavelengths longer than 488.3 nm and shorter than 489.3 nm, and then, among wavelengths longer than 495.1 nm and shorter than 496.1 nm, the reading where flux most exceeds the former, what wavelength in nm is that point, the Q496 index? 495.20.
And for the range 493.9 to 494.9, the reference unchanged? 494.80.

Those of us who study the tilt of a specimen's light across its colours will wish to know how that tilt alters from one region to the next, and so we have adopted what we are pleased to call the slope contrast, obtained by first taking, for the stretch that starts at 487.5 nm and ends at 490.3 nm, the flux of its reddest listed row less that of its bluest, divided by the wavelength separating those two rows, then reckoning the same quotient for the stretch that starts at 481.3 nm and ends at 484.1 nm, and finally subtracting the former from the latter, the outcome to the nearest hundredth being -0.22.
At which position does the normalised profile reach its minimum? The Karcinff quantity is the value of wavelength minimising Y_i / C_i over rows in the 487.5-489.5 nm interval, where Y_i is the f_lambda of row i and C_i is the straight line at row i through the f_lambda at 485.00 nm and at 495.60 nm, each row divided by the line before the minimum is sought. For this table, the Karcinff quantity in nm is 489.00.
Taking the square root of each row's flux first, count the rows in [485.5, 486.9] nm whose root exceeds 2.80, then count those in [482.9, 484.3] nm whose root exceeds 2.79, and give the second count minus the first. 4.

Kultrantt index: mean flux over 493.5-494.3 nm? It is 7.7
